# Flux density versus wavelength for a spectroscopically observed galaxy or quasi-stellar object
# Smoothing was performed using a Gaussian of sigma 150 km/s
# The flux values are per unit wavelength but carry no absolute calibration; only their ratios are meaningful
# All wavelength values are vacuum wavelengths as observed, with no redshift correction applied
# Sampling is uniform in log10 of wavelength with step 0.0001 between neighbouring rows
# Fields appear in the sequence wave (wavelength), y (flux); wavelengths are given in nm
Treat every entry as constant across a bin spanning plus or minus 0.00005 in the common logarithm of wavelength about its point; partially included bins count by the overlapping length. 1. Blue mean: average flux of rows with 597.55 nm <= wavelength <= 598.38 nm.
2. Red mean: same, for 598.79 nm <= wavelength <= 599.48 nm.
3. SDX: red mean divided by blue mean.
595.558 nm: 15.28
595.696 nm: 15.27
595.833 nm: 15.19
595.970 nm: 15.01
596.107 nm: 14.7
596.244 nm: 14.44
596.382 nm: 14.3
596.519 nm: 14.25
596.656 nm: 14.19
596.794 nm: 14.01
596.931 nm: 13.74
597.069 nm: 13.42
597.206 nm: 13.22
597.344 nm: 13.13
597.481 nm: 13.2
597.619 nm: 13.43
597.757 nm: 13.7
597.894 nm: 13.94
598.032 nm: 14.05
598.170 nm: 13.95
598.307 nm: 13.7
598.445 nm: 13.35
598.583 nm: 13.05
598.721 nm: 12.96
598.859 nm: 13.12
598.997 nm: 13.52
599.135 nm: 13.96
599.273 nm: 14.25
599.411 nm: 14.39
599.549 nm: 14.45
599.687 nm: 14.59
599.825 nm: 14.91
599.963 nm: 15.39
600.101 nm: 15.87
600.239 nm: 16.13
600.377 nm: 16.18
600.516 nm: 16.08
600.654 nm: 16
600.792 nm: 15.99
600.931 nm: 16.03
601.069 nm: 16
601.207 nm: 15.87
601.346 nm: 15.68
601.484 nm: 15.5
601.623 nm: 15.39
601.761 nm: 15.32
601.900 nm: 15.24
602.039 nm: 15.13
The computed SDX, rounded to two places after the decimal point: 1.00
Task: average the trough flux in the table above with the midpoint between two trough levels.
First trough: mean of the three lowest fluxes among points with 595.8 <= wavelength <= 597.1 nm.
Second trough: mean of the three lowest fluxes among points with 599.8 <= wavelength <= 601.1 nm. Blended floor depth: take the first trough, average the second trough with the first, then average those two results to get 14.1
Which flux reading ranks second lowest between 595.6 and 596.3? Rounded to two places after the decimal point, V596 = 14.70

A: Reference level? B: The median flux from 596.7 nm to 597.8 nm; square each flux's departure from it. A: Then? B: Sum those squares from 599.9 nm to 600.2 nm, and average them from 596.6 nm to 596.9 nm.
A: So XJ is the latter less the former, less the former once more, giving -19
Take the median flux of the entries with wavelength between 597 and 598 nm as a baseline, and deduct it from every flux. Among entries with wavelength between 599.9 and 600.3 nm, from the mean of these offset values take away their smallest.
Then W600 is 0.41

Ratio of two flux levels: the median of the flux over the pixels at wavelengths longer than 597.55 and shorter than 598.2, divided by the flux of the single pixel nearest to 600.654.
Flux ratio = 0.87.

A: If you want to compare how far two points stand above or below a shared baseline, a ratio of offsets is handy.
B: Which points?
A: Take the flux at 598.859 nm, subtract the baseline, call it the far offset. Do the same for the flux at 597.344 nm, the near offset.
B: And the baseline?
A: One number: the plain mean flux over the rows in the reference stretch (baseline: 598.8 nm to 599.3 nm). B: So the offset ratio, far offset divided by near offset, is 1.0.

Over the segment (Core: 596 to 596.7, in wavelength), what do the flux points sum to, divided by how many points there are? 14.4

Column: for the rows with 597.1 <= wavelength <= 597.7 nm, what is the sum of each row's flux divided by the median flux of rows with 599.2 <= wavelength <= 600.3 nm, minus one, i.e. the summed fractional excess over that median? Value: -0.41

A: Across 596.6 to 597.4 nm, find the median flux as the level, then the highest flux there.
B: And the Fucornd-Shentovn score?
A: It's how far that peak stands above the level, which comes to 0.6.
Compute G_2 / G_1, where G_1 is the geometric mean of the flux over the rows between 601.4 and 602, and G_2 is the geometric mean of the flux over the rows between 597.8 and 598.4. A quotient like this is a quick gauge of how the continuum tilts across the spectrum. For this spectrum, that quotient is 0.91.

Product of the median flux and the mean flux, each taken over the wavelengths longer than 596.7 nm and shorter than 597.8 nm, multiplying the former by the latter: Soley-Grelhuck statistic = 181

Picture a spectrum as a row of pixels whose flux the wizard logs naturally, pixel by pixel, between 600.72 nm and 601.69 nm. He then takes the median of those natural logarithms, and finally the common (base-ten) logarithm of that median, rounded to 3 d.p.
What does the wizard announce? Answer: 0.442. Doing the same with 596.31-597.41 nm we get 0.420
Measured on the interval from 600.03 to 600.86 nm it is 0.443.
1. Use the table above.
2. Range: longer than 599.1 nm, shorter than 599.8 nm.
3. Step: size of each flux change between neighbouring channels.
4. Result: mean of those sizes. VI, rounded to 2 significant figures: 0.16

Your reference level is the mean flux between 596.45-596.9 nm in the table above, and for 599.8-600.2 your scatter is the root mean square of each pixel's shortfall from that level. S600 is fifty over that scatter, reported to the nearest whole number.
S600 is 38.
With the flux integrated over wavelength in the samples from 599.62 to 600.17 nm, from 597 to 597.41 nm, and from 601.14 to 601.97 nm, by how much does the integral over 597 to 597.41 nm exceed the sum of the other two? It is -15.8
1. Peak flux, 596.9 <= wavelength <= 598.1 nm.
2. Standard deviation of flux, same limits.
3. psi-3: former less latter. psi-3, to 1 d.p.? 13.7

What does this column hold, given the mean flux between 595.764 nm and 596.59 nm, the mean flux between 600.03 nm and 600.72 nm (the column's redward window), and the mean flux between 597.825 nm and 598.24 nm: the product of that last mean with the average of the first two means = 215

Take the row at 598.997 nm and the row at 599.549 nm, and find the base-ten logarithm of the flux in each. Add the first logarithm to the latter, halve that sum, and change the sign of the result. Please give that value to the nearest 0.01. -1.15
